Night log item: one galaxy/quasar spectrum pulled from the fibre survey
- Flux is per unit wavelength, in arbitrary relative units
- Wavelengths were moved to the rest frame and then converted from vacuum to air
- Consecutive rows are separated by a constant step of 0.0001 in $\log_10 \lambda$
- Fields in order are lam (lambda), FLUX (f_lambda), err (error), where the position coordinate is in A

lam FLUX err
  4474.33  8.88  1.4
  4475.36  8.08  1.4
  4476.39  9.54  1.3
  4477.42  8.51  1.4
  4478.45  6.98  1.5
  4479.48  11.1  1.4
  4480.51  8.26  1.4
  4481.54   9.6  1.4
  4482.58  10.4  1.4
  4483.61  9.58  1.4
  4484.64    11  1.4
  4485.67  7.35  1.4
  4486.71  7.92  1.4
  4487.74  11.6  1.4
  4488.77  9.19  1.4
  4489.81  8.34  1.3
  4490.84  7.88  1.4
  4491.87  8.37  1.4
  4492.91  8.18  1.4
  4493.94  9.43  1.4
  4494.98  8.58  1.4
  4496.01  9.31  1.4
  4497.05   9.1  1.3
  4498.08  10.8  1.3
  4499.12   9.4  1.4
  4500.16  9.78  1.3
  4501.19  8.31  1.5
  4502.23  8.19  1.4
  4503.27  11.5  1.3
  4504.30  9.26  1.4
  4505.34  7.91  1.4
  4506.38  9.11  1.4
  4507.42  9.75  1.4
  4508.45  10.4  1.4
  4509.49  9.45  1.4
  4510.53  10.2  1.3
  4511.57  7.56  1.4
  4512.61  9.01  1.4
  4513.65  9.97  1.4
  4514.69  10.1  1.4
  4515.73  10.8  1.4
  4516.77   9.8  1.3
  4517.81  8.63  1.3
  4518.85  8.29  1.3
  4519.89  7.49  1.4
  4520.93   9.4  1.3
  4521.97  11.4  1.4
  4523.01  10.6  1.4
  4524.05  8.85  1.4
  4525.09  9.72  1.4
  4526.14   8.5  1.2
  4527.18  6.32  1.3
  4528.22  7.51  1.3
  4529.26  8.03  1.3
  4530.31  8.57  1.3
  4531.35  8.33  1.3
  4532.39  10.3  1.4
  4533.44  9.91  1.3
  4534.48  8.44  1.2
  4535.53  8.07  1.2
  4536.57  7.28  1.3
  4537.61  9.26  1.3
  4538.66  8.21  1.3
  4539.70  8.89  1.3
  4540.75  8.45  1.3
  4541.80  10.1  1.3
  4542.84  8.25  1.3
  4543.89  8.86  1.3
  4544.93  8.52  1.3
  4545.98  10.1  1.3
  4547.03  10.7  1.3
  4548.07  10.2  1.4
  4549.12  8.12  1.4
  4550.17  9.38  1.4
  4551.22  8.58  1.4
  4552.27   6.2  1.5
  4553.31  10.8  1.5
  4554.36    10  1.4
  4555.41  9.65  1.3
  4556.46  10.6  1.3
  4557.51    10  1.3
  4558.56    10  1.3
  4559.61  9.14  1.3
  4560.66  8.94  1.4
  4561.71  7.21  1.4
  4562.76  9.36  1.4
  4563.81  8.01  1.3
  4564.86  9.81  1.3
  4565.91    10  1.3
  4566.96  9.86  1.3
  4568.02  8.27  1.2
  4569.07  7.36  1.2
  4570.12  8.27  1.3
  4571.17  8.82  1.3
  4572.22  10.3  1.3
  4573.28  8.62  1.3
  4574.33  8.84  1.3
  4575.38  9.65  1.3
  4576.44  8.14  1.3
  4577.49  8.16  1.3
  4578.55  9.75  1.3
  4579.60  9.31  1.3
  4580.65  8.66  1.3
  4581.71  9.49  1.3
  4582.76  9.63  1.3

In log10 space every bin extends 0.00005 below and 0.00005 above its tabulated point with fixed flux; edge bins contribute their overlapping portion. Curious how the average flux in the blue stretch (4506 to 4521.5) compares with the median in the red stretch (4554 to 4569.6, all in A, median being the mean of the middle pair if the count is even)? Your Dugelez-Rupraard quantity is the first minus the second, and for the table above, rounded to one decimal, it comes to -0.3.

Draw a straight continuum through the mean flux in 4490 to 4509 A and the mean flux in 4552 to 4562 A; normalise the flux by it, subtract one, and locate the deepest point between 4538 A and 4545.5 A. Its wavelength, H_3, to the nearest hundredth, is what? 4538.66 A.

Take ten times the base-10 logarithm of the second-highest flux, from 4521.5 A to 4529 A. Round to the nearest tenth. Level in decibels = 10.3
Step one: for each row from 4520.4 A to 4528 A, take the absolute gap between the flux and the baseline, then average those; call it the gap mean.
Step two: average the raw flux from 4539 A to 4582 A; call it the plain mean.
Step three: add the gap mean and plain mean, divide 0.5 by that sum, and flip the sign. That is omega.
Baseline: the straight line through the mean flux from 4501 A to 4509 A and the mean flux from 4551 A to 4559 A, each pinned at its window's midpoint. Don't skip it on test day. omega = -0.049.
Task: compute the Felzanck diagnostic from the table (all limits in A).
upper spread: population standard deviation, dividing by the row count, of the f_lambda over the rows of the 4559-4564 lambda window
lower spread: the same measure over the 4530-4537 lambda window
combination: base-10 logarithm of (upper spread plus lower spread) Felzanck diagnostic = 0.25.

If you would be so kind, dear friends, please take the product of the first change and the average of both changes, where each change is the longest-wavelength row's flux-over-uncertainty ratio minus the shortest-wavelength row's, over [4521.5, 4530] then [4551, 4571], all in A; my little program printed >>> 1.7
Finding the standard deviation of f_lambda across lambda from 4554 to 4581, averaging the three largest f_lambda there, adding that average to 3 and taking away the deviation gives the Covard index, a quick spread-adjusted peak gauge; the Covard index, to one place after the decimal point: 12.4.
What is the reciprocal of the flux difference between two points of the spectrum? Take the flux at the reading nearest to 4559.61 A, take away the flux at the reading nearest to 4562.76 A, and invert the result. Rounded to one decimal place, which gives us -4.5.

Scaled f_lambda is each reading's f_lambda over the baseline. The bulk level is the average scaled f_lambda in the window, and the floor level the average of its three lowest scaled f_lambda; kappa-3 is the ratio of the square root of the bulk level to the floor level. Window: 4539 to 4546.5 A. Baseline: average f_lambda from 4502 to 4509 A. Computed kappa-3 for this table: 1.10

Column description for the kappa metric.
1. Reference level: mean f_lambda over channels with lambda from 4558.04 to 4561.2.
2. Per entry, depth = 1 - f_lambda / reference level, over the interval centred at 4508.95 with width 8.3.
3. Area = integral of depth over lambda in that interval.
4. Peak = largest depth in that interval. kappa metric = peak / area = 1.2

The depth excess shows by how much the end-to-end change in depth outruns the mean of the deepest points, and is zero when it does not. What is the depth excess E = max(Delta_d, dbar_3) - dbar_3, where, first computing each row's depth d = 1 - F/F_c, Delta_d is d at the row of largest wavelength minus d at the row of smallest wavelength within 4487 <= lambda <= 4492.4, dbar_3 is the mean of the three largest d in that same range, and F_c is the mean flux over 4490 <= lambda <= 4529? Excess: 0.25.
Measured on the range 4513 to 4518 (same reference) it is 0.18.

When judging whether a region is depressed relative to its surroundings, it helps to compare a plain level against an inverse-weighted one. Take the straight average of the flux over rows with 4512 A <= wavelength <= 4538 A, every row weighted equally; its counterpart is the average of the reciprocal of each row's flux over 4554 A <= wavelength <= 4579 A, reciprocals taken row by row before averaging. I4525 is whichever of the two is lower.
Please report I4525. 0.111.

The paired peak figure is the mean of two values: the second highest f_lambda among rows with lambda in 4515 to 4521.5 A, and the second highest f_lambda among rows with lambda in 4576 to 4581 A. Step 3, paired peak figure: 9.6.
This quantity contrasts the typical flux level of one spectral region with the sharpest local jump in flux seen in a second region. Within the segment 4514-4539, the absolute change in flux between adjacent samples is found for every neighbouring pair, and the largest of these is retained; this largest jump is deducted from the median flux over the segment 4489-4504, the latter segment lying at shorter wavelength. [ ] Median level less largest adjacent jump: 6.7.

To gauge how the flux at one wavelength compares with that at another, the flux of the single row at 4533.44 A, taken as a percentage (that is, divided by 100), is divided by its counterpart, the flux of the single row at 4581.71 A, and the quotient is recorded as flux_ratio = 0.0104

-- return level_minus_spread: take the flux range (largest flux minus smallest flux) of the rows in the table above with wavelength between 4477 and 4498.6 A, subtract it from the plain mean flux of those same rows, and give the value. 4.5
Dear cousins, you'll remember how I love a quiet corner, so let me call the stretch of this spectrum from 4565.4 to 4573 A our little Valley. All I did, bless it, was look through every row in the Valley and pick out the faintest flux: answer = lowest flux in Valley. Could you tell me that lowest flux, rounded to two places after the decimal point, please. 7.36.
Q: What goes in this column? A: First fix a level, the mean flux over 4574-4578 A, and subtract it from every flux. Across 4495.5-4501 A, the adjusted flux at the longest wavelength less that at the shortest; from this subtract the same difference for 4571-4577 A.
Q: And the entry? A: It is 1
